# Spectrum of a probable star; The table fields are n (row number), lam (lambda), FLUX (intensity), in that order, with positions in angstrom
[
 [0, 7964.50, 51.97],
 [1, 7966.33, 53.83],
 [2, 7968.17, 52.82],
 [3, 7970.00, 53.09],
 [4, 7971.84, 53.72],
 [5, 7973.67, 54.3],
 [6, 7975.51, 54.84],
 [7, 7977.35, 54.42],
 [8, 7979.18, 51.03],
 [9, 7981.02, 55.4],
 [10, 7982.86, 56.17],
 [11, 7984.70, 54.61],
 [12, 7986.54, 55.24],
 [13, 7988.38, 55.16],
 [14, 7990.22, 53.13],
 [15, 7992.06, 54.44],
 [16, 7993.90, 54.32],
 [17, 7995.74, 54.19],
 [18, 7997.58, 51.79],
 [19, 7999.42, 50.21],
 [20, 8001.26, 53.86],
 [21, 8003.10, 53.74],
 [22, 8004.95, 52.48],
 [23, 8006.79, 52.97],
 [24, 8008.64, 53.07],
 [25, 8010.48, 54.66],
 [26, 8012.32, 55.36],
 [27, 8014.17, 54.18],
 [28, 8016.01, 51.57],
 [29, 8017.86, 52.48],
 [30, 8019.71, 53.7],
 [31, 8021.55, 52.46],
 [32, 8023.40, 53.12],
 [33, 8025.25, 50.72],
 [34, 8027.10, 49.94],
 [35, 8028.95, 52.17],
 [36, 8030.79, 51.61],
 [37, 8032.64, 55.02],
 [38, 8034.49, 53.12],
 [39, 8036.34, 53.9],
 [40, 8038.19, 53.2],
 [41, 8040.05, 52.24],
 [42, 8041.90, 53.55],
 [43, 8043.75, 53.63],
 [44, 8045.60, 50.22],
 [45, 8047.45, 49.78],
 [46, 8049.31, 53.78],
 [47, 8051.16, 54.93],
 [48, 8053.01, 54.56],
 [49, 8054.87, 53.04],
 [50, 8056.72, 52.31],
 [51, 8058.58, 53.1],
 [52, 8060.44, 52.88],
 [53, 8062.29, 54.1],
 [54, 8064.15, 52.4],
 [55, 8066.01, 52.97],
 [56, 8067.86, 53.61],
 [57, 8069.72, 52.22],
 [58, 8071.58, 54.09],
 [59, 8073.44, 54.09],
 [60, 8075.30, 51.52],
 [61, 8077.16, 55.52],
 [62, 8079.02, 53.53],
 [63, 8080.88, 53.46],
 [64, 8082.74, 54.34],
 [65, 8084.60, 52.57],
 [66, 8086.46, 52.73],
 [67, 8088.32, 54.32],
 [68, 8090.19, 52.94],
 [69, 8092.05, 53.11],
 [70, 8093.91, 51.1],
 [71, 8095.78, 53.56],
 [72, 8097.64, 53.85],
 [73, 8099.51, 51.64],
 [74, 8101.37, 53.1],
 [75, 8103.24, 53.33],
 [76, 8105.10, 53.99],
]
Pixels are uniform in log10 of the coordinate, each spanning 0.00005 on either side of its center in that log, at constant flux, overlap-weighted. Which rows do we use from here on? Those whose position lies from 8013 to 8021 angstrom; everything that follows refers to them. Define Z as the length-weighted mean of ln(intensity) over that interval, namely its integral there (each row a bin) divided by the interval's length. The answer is 3.97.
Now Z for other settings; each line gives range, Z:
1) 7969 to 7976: 3.99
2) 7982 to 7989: 4.01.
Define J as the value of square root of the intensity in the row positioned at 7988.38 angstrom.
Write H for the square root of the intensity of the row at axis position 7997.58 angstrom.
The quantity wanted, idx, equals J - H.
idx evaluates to 0.23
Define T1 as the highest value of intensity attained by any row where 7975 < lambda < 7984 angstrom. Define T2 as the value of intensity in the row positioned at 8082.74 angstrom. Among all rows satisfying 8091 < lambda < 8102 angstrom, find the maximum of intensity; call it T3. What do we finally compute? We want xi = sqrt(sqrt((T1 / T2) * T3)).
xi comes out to 2.73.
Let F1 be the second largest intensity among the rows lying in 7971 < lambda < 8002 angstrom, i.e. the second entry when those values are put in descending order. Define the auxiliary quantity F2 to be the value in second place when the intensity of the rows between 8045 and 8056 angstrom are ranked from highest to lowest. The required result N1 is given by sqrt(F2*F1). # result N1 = 55.0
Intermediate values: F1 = 55.4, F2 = 54.56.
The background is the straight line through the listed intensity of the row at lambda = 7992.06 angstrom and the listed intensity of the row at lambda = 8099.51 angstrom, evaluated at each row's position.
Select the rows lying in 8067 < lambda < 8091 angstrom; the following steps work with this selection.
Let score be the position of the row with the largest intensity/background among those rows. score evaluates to 8077.16 angstrom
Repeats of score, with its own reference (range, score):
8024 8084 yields 8077.16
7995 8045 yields 8032.64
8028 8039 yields 8032.64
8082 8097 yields 8088.32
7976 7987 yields 7982.86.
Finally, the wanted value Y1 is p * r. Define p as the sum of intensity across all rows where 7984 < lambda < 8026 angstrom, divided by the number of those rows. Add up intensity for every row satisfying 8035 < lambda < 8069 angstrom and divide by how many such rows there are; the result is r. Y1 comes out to 2829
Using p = 53.4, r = 53.0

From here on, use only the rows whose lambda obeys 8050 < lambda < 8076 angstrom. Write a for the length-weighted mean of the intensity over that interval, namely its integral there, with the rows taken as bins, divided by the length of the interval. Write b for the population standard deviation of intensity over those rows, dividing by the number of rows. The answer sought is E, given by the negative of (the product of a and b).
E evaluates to -51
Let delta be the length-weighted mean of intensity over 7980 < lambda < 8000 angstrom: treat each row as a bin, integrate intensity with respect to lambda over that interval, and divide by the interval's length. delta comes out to 54.1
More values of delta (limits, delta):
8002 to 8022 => 53.4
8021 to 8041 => 52.5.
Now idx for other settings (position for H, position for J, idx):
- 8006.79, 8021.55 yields -0.04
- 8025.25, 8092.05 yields 0.17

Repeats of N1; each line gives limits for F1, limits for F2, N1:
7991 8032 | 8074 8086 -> 54.5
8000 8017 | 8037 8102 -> 54.8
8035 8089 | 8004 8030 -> 54.8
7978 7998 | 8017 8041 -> 54.6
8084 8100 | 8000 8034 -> 54.4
